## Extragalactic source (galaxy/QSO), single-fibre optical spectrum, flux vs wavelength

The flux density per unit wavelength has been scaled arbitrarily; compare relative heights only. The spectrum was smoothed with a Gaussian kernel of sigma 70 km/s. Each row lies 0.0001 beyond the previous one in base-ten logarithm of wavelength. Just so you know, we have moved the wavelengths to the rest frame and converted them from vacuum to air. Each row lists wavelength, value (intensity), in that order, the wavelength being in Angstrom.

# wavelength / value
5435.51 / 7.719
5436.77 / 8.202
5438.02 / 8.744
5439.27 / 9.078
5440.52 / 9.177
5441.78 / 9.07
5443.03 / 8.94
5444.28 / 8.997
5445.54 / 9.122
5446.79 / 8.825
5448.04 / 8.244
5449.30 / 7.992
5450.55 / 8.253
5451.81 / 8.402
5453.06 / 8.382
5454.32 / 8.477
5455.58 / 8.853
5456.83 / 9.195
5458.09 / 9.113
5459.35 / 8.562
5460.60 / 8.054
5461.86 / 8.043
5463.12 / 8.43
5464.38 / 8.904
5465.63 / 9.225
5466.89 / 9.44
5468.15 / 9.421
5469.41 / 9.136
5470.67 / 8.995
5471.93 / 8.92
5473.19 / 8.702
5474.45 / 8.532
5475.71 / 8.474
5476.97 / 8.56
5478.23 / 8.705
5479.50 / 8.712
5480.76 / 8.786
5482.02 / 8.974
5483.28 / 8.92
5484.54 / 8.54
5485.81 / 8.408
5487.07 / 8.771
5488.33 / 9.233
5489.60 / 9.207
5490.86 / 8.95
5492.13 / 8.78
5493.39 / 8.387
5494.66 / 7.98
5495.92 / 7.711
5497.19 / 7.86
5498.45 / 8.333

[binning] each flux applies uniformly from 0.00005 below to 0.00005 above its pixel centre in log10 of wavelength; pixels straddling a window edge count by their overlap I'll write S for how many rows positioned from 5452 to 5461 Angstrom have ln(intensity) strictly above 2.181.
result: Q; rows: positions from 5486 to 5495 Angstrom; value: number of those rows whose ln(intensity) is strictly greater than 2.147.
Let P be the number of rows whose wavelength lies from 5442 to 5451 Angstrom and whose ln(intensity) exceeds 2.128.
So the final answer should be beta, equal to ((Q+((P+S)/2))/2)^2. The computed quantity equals 16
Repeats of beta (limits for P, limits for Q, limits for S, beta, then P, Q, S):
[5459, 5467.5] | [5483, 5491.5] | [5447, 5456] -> 14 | 5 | 5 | 0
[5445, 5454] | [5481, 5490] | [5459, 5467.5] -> 16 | 3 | 5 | 3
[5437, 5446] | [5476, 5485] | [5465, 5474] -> 39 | 7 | 6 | 6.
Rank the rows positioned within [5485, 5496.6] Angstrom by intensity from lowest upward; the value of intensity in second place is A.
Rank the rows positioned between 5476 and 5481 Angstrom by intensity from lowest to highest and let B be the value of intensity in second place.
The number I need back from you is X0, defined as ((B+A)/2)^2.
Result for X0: 70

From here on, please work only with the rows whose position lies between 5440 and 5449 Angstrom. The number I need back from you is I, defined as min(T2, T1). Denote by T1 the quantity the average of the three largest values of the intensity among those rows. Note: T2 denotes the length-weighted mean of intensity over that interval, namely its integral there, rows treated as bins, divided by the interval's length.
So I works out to 8.87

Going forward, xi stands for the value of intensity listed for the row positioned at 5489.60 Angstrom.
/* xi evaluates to 9.207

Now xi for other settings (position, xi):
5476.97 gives 8.56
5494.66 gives 7.98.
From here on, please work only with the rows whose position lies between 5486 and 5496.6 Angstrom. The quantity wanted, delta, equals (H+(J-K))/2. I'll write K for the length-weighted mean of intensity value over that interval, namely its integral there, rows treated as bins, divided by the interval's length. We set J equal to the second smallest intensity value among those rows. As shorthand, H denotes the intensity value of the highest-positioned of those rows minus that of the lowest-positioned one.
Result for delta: -0.8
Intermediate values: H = -1.1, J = 7.98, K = 8.62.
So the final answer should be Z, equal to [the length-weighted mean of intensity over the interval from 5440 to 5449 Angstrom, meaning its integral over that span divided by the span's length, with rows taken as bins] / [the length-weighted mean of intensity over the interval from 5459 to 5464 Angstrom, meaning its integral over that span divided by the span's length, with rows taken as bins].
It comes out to 1.07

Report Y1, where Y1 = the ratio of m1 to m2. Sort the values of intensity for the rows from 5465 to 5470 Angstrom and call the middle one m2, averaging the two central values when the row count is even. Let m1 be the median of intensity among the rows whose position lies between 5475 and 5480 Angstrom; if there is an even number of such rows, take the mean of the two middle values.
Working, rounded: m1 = 8.6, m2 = 9.32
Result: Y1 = 0.93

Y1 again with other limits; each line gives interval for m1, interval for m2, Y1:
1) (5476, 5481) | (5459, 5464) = 1.06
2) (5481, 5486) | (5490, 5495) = 1.02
